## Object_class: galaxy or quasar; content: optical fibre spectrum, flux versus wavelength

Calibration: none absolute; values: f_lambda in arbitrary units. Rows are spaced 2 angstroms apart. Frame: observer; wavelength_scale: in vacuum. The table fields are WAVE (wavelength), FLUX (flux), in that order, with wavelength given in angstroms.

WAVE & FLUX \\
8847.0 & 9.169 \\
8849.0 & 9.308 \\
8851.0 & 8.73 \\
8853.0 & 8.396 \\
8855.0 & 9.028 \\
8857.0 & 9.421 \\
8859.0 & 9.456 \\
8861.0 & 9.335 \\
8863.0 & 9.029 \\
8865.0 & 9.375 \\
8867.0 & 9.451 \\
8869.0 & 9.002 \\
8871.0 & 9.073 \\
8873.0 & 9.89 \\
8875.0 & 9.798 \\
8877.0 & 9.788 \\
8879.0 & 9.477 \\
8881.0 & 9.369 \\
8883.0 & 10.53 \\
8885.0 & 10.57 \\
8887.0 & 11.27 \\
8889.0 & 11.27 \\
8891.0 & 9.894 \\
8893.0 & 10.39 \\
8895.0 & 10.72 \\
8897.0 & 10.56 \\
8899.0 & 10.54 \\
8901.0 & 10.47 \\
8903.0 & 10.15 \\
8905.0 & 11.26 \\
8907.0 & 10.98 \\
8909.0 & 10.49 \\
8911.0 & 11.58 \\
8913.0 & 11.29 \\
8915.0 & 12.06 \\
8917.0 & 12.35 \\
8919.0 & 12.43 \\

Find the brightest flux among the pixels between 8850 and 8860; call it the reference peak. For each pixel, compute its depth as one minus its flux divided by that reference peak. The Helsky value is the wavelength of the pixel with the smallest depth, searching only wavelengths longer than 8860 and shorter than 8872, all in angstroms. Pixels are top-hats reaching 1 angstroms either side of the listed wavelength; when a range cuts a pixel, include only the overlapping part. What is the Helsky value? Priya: 8867.0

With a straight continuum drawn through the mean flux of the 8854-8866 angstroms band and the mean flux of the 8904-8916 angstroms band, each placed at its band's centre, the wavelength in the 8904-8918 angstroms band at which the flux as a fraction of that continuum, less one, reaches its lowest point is 8909.0 angstroms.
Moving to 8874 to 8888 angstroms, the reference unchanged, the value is 8881.0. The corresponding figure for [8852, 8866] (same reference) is 8853.0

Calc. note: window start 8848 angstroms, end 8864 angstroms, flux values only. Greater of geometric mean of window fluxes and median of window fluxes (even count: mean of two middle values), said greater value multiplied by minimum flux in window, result 77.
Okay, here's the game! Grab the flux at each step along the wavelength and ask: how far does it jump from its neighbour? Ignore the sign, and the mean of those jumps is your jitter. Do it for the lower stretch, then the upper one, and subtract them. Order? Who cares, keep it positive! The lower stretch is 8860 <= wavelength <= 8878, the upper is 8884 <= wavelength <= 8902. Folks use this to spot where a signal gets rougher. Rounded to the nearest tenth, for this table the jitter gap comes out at 0.1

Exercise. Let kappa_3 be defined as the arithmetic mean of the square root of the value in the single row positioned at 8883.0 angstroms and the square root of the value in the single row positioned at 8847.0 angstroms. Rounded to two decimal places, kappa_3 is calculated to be 3.14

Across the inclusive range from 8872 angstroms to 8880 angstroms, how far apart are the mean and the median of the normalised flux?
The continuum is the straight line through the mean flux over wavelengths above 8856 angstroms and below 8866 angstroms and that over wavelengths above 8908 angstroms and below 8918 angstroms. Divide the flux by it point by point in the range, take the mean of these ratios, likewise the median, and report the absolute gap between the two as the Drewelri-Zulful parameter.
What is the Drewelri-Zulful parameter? 0.005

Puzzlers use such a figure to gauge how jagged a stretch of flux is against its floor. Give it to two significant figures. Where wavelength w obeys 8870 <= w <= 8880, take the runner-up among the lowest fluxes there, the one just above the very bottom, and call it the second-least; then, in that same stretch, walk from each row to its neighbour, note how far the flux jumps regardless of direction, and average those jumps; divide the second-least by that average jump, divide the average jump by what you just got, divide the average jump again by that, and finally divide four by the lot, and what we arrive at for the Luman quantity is 0.13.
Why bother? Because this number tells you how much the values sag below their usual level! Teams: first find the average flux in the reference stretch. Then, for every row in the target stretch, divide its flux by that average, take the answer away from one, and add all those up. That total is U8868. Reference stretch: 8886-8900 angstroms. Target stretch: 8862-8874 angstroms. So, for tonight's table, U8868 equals 0.77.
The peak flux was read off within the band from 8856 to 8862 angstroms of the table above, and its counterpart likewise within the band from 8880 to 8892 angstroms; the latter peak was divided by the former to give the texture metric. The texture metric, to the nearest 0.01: 1.19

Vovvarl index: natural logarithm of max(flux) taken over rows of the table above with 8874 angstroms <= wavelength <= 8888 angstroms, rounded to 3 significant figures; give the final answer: 2.42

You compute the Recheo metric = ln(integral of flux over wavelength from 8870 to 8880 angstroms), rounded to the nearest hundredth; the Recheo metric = 4.56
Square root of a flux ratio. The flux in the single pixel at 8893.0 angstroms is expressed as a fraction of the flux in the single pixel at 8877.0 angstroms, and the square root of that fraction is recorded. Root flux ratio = 1.03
